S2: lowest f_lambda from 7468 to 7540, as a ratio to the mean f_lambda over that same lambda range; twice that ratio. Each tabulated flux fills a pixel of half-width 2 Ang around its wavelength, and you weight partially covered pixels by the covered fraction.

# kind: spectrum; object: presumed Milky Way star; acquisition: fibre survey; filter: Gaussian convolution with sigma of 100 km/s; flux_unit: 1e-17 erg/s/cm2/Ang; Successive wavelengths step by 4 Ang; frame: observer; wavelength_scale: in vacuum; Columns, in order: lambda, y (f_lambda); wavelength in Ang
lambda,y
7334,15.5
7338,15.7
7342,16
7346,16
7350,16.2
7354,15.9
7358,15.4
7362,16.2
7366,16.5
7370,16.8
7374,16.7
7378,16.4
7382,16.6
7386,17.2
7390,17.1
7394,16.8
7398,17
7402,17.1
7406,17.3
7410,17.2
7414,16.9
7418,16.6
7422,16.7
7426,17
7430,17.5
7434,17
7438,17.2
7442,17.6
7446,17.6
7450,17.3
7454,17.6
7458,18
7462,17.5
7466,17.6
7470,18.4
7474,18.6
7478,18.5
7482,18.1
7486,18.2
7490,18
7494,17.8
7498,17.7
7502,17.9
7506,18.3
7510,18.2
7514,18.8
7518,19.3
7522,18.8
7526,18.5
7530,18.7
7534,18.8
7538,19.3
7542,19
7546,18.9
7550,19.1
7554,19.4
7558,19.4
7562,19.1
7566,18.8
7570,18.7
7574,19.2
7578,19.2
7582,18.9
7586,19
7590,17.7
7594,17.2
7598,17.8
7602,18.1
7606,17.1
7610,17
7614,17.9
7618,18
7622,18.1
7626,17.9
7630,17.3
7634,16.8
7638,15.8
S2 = 1.92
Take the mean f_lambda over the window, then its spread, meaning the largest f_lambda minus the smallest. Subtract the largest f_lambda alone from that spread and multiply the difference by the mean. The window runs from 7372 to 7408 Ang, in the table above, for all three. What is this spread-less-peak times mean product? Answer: -277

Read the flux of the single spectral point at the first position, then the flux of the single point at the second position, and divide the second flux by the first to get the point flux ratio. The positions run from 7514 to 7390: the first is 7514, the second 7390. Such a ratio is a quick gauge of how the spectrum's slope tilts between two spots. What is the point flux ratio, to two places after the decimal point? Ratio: 0.91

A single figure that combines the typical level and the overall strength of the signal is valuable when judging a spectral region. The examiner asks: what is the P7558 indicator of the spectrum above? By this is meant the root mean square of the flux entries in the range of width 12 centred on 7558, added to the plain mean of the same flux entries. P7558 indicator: 38.6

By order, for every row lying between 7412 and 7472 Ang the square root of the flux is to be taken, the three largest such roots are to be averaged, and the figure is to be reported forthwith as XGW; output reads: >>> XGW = 4.24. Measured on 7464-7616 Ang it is 4.40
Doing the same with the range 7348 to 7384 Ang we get 4.09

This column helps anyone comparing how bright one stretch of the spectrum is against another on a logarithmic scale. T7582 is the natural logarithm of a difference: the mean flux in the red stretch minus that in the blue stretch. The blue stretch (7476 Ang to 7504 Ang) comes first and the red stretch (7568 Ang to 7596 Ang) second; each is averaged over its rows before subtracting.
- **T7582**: -0.64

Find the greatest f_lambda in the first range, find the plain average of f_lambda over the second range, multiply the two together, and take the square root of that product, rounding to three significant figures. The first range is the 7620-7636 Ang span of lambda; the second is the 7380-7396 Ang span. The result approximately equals 17.5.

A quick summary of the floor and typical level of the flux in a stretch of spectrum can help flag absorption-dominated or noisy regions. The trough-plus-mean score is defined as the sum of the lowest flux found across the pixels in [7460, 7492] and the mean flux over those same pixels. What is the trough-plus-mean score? 35.6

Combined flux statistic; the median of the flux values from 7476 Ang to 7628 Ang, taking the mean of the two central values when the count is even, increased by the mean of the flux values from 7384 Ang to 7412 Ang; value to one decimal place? 35.6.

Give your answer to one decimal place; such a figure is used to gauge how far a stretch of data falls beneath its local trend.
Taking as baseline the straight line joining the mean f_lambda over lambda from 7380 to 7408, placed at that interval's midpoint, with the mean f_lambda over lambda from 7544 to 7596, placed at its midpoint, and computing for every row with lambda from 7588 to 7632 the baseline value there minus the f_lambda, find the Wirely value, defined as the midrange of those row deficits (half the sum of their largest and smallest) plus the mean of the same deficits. 3.2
